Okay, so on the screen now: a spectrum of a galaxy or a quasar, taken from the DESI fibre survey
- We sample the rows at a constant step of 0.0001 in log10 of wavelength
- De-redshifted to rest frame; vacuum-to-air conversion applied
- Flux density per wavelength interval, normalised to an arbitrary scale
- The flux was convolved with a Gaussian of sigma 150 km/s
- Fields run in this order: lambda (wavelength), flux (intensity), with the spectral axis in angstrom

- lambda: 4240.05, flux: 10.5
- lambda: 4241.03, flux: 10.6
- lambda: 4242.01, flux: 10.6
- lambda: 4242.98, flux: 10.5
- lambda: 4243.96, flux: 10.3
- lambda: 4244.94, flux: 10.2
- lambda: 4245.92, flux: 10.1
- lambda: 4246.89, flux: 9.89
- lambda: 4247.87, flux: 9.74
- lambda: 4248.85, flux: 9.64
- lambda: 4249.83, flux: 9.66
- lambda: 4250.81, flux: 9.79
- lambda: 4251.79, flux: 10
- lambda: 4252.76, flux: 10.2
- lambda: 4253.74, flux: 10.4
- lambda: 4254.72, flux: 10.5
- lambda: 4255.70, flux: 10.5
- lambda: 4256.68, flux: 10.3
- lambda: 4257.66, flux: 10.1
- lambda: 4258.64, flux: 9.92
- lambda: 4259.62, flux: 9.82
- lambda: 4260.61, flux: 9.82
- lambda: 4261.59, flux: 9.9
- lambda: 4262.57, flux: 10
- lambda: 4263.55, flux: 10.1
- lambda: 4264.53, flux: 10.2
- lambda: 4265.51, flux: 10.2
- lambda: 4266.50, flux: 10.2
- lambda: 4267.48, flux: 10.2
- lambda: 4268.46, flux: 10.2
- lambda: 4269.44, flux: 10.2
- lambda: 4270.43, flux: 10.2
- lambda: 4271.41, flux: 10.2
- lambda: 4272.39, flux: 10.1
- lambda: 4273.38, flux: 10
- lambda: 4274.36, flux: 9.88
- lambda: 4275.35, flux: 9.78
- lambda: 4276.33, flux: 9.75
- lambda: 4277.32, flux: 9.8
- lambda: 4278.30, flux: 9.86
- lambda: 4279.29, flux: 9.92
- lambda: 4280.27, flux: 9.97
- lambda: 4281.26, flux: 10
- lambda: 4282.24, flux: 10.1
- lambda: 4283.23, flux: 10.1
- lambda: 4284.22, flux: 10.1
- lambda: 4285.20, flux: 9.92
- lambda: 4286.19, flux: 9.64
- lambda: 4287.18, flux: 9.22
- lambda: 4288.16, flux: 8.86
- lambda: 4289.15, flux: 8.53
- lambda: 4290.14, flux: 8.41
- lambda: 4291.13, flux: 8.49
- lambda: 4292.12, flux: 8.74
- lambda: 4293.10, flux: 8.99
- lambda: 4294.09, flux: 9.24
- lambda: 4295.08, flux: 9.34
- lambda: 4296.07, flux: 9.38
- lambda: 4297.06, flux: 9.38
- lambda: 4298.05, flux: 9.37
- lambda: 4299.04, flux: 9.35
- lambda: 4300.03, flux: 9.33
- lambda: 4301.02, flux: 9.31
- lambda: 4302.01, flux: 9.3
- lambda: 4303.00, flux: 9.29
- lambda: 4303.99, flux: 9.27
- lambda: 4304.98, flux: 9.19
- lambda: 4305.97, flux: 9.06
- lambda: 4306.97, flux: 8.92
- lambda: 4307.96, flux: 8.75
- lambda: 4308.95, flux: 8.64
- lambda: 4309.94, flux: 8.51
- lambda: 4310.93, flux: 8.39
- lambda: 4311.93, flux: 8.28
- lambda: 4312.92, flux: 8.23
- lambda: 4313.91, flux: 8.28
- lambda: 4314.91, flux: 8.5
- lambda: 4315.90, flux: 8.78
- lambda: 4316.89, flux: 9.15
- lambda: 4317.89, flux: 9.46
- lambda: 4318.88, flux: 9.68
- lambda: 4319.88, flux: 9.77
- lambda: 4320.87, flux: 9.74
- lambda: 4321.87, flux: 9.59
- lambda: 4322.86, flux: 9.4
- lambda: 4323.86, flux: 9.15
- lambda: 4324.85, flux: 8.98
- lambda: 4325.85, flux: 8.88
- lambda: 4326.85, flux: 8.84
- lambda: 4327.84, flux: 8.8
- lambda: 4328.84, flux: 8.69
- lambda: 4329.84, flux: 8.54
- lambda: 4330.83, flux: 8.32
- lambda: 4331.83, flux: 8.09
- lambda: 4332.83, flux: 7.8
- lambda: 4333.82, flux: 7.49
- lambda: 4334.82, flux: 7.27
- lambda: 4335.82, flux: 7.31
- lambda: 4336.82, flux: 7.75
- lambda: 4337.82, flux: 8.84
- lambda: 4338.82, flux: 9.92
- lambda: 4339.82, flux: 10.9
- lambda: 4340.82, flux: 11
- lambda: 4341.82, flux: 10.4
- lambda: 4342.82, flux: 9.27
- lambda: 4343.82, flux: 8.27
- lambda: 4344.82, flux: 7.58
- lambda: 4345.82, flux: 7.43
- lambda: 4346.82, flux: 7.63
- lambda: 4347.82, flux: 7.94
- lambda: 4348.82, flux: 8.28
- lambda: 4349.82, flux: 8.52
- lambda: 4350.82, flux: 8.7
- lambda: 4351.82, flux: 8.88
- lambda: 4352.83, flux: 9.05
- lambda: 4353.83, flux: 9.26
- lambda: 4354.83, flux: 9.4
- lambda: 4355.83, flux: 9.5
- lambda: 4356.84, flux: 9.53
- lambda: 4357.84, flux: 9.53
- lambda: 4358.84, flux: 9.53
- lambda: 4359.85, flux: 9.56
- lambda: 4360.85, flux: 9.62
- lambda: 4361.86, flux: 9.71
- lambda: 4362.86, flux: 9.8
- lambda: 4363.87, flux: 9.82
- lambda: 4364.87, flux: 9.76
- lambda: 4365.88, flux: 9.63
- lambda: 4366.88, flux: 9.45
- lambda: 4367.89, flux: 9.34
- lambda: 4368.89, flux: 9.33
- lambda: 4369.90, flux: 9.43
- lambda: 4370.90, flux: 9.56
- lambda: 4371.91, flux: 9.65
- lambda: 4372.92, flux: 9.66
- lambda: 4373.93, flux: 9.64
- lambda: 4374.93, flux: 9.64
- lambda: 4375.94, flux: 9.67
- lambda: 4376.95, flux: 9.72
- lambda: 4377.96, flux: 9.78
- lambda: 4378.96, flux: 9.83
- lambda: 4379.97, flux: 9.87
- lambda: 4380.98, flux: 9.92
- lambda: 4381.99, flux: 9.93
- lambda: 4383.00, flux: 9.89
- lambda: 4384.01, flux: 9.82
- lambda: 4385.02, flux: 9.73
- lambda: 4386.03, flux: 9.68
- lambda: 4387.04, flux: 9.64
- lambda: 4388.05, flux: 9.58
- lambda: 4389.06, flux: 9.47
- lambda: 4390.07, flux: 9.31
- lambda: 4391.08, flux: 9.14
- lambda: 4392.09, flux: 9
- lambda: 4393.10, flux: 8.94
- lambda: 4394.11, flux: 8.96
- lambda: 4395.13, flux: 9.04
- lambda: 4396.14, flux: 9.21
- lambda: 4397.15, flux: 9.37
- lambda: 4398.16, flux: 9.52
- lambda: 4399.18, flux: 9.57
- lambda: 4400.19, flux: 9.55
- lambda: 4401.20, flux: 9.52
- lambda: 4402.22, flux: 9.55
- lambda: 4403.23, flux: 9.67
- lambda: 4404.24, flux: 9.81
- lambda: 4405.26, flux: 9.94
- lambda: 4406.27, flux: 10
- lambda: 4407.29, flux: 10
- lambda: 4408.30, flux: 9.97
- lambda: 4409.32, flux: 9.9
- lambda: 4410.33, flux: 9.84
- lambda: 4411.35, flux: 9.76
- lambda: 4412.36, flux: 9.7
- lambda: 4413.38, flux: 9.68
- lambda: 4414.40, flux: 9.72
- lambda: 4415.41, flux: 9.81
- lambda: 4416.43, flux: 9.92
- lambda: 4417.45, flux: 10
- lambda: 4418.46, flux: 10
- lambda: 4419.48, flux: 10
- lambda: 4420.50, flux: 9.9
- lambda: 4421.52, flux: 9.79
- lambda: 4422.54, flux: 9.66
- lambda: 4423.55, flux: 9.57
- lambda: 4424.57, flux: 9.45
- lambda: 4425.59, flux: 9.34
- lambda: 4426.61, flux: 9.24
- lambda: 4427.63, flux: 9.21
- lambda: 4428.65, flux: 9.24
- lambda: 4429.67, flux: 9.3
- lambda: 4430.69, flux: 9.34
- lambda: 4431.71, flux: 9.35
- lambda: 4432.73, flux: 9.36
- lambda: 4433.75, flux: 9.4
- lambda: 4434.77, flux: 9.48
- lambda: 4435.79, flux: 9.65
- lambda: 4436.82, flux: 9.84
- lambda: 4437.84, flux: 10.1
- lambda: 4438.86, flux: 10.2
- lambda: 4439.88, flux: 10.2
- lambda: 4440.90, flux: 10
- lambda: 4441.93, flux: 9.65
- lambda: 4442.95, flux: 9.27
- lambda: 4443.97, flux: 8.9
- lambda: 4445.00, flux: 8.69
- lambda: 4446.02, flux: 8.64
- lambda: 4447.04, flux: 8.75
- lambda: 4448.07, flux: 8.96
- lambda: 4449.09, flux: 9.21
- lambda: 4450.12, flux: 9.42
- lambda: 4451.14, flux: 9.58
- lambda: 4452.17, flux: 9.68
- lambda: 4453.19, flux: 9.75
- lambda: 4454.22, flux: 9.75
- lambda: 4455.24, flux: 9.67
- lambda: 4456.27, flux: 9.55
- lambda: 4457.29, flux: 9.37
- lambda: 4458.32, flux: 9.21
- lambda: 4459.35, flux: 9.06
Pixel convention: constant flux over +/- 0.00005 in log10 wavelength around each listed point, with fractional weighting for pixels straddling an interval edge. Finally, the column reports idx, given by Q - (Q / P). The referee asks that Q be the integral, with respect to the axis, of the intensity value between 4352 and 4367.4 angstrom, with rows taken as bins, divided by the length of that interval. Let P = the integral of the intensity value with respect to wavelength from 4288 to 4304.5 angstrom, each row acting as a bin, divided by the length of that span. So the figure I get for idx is 8.5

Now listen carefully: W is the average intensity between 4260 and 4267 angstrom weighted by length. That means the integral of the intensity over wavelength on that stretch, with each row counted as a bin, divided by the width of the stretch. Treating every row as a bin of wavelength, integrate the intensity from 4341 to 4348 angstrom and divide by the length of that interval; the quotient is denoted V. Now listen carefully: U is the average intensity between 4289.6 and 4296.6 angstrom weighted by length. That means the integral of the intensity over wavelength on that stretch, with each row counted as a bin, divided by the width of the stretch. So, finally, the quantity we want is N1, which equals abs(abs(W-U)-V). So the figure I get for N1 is 7.4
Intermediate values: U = 8.9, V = 8.5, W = 10.0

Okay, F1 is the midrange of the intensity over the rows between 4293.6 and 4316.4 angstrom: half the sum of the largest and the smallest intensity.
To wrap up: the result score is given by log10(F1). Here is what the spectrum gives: 0.94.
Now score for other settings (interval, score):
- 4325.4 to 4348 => 0.96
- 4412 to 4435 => 0.98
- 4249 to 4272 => 1.00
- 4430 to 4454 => 0.97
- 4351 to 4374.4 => 0.97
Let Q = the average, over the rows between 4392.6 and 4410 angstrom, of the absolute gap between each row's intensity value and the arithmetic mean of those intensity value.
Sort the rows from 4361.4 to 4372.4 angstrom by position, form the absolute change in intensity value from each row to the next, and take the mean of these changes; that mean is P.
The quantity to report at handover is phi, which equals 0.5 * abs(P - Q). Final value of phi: 0.09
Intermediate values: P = 0.092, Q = 0.28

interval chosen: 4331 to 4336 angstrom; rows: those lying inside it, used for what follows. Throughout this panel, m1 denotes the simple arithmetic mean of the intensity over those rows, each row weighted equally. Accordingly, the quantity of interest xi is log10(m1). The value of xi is 0.88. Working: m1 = 7.6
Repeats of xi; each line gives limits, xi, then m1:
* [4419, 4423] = 0.99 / 9.8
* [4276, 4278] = 0.99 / 9.8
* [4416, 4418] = 1.00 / 10.0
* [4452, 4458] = 0.98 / 9.6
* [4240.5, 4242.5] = 1.03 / 10.6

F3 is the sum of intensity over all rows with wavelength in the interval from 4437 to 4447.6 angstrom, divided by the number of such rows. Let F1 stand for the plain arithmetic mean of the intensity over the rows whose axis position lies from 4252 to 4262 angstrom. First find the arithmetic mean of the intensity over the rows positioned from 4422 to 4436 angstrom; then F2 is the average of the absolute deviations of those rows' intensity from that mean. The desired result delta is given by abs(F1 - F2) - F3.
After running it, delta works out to 0.6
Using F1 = 10.1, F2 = 0.12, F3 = 9.4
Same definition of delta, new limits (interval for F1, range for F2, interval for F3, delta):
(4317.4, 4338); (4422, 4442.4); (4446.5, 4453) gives -0.8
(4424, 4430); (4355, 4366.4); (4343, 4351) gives 1.2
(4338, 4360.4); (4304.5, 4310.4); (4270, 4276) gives -1.1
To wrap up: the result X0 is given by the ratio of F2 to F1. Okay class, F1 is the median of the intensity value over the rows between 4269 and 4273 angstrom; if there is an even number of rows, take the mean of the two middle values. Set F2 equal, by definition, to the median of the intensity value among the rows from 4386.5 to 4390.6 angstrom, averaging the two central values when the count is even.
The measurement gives 0.93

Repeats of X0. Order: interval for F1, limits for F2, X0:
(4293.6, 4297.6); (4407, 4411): 1.06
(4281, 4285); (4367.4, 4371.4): 0.93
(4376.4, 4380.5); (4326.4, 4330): 0.89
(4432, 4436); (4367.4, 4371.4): 0.99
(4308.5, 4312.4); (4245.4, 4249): 1.16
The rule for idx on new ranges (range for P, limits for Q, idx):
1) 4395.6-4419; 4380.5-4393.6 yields 8.6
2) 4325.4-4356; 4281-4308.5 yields 8.2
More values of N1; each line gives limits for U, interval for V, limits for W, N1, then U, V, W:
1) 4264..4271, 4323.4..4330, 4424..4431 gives 7.9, 10.2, 8.9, 9.3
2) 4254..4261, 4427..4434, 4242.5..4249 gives 9.2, 10.1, 9.3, 10.1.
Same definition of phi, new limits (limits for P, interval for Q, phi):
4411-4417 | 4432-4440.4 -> 0.12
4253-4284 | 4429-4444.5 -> 0.13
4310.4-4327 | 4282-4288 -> 0.06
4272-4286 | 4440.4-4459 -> 0.14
